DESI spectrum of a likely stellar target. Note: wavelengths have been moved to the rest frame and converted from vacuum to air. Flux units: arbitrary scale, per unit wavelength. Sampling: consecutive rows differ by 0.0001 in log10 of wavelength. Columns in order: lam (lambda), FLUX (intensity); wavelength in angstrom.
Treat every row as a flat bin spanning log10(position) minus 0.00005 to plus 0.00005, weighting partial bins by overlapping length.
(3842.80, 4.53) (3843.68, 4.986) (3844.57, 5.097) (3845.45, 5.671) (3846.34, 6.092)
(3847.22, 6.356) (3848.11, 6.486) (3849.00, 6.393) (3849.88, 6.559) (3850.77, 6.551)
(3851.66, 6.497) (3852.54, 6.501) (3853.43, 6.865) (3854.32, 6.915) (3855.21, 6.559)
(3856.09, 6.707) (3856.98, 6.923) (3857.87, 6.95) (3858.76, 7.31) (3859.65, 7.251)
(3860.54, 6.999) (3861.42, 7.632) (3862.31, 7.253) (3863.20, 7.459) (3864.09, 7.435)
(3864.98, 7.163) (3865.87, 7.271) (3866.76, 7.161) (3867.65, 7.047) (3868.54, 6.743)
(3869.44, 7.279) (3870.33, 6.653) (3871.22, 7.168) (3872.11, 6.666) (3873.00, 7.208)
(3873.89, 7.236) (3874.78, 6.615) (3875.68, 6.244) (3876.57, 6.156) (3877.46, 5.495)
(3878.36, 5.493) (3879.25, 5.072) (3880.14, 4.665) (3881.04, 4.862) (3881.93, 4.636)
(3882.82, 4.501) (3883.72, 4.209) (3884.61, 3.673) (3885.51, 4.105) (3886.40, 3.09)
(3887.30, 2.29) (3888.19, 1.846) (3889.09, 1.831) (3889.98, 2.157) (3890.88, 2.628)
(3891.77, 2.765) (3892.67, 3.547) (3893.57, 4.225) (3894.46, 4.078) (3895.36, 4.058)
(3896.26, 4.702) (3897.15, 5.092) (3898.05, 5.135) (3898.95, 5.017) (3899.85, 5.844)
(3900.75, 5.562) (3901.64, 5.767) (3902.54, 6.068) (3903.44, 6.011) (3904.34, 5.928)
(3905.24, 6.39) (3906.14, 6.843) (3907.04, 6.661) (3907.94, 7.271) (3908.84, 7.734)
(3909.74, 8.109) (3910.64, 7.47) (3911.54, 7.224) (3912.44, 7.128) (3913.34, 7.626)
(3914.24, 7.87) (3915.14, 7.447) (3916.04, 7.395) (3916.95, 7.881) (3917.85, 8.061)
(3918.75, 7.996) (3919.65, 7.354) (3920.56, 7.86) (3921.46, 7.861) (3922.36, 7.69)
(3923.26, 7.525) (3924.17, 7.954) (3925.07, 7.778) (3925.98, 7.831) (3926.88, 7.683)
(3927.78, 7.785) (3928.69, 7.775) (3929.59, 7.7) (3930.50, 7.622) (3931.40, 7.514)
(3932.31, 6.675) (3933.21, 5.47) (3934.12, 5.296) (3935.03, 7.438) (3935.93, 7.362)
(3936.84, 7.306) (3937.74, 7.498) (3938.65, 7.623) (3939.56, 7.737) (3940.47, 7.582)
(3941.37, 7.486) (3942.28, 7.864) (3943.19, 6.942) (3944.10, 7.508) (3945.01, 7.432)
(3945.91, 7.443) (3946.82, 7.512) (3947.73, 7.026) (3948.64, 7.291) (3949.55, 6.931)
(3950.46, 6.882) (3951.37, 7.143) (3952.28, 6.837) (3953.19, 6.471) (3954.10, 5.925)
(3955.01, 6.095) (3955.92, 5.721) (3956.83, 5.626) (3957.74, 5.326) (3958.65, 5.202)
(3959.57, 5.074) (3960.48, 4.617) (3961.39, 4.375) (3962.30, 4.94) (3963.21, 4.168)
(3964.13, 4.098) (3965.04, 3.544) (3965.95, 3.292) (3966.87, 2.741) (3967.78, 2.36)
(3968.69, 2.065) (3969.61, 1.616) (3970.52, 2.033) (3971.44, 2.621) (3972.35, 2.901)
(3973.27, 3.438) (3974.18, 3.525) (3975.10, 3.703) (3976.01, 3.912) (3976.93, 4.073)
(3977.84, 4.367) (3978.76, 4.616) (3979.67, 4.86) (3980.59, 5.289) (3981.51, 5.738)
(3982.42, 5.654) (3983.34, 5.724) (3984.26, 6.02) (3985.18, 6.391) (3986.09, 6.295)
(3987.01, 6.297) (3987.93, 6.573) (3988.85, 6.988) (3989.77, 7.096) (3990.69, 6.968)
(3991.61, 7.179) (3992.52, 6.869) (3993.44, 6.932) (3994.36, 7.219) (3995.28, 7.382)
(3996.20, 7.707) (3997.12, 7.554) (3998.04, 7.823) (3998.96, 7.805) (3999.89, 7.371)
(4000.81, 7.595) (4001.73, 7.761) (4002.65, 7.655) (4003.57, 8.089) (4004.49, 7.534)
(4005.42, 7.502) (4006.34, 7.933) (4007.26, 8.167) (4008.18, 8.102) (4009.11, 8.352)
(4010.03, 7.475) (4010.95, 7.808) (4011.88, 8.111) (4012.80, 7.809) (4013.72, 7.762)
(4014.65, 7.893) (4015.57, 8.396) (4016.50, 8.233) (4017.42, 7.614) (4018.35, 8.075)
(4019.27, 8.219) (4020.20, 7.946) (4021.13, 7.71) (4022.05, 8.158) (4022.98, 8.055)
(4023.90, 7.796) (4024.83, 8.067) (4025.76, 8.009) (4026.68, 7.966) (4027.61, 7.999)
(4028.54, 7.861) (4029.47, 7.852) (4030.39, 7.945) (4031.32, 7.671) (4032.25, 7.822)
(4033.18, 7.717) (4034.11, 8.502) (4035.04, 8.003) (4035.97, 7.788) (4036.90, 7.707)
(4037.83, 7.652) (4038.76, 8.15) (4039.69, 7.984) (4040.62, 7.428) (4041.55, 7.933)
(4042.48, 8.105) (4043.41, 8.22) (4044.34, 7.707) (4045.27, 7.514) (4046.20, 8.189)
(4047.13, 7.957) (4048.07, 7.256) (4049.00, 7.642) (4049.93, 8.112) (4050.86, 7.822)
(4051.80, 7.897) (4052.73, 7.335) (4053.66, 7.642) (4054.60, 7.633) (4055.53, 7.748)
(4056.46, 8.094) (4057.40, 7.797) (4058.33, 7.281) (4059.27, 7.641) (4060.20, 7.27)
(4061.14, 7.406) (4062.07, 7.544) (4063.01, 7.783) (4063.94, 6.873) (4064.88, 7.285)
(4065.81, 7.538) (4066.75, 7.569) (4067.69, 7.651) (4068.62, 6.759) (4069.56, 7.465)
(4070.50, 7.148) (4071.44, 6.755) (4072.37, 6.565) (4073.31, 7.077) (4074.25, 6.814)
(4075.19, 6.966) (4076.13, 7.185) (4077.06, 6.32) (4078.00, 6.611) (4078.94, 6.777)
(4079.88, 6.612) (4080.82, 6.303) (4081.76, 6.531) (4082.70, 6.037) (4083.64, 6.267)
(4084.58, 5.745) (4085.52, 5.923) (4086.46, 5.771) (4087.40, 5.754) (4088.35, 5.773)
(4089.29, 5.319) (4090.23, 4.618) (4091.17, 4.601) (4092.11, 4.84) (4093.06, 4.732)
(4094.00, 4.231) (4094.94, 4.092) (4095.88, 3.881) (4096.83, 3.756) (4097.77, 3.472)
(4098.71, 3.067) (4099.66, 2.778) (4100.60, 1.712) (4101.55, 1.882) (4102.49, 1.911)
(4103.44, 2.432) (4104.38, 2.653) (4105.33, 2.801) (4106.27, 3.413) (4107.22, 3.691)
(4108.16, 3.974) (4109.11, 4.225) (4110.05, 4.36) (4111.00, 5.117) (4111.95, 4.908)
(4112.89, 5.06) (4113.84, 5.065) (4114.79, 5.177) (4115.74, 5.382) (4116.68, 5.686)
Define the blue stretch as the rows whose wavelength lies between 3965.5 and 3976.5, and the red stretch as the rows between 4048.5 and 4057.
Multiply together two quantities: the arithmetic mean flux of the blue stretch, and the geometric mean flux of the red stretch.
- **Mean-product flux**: 22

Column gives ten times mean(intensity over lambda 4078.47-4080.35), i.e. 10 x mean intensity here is 66.9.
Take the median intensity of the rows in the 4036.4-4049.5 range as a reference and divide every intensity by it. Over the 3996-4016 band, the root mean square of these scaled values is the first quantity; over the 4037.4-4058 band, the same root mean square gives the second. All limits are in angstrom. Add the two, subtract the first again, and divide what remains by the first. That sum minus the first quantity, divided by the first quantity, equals 1.00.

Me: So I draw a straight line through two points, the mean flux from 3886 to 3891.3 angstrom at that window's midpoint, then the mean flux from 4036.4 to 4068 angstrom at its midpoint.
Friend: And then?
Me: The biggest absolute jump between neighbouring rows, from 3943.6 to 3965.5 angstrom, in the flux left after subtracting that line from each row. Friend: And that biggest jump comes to 0.80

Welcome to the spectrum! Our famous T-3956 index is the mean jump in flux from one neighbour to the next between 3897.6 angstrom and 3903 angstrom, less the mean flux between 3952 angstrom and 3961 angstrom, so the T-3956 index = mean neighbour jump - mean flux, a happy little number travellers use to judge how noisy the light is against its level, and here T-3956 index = -5.3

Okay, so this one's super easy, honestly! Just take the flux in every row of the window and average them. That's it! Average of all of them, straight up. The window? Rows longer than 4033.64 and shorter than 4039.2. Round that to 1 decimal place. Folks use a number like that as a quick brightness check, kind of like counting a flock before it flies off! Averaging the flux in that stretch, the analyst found 8.0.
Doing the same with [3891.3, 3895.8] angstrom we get 3.7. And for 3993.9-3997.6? 7.5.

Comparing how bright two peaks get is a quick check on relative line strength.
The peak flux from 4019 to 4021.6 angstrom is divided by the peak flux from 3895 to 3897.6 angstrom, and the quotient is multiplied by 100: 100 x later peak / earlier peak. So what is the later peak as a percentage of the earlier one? 161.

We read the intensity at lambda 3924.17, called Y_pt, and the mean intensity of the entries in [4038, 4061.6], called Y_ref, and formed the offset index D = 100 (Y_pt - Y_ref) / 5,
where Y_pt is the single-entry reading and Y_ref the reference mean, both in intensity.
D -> 4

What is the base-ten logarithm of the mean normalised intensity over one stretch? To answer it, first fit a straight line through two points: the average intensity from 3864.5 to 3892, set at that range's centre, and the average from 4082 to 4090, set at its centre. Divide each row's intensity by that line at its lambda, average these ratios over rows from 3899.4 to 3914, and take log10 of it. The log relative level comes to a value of 0.11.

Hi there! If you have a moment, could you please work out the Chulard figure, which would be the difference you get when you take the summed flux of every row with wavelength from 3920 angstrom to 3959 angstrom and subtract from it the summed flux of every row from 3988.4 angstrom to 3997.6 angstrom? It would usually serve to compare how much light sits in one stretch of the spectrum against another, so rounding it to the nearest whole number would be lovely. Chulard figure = 233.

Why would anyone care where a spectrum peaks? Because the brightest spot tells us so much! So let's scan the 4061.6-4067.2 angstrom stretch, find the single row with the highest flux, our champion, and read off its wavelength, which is 4063.01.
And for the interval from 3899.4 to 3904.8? 3902.54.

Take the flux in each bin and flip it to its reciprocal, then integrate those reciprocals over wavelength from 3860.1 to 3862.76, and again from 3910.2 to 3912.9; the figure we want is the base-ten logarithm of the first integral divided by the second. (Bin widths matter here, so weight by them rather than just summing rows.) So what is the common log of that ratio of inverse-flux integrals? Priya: -0.01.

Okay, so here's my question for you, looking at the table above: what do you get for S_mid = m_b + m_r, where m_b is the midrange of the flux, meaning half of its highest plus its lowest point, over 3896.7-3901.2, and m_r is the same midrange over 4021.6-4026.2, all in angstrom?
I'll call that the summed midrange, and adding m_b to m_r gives 13.4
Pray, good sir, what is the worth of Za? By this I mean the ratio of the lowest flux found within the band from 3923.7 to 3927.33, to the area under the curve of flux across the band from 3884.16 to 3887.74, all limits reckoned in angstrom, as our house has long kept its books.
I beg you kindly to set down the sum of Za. 0.65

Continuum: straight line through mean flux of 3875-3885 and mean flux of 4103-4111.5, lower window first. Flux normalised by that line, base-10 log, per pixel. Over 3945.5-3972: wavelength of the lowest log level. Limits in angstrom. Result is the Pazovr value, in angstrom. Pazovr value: 3969.61 angstrom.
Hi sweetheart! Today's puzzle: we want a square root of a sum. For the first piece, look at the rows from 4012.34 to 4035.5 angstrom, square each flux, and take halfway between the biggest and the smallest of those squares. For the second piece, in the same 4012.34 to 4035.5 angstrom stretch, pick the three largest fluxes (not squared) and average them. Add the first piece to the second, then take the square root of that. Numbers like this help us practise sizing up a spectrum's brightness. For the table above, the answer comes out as 8.6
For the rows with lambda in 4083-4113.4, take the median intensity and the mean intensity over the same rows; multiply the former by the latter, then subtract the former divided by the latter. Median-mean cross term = 17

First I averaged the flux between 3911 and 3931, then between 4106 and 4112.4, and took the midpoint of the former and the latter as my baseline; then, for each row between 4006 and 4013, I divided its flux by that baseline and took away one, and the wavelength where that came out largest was 4009.11 angstrom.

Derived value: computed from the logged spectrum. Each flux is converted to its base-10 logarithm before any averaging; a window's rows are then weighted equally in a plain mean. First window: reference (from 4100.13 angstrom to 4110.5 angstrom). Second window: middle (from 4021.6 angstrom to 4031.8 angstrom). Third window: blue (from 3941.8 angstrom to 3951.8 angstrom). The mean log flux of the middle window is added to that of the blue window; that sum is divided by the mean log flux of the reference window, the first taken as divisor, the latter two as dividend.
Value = 3.9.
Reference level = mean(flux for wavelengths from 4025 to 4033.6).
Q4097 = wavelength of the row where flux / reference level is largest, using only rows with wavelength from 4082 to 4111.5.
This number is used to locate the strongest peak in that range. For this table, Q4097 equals 4083.64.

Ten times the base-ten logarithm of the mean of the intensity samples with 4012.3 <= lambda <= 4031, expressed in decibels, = 9.0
